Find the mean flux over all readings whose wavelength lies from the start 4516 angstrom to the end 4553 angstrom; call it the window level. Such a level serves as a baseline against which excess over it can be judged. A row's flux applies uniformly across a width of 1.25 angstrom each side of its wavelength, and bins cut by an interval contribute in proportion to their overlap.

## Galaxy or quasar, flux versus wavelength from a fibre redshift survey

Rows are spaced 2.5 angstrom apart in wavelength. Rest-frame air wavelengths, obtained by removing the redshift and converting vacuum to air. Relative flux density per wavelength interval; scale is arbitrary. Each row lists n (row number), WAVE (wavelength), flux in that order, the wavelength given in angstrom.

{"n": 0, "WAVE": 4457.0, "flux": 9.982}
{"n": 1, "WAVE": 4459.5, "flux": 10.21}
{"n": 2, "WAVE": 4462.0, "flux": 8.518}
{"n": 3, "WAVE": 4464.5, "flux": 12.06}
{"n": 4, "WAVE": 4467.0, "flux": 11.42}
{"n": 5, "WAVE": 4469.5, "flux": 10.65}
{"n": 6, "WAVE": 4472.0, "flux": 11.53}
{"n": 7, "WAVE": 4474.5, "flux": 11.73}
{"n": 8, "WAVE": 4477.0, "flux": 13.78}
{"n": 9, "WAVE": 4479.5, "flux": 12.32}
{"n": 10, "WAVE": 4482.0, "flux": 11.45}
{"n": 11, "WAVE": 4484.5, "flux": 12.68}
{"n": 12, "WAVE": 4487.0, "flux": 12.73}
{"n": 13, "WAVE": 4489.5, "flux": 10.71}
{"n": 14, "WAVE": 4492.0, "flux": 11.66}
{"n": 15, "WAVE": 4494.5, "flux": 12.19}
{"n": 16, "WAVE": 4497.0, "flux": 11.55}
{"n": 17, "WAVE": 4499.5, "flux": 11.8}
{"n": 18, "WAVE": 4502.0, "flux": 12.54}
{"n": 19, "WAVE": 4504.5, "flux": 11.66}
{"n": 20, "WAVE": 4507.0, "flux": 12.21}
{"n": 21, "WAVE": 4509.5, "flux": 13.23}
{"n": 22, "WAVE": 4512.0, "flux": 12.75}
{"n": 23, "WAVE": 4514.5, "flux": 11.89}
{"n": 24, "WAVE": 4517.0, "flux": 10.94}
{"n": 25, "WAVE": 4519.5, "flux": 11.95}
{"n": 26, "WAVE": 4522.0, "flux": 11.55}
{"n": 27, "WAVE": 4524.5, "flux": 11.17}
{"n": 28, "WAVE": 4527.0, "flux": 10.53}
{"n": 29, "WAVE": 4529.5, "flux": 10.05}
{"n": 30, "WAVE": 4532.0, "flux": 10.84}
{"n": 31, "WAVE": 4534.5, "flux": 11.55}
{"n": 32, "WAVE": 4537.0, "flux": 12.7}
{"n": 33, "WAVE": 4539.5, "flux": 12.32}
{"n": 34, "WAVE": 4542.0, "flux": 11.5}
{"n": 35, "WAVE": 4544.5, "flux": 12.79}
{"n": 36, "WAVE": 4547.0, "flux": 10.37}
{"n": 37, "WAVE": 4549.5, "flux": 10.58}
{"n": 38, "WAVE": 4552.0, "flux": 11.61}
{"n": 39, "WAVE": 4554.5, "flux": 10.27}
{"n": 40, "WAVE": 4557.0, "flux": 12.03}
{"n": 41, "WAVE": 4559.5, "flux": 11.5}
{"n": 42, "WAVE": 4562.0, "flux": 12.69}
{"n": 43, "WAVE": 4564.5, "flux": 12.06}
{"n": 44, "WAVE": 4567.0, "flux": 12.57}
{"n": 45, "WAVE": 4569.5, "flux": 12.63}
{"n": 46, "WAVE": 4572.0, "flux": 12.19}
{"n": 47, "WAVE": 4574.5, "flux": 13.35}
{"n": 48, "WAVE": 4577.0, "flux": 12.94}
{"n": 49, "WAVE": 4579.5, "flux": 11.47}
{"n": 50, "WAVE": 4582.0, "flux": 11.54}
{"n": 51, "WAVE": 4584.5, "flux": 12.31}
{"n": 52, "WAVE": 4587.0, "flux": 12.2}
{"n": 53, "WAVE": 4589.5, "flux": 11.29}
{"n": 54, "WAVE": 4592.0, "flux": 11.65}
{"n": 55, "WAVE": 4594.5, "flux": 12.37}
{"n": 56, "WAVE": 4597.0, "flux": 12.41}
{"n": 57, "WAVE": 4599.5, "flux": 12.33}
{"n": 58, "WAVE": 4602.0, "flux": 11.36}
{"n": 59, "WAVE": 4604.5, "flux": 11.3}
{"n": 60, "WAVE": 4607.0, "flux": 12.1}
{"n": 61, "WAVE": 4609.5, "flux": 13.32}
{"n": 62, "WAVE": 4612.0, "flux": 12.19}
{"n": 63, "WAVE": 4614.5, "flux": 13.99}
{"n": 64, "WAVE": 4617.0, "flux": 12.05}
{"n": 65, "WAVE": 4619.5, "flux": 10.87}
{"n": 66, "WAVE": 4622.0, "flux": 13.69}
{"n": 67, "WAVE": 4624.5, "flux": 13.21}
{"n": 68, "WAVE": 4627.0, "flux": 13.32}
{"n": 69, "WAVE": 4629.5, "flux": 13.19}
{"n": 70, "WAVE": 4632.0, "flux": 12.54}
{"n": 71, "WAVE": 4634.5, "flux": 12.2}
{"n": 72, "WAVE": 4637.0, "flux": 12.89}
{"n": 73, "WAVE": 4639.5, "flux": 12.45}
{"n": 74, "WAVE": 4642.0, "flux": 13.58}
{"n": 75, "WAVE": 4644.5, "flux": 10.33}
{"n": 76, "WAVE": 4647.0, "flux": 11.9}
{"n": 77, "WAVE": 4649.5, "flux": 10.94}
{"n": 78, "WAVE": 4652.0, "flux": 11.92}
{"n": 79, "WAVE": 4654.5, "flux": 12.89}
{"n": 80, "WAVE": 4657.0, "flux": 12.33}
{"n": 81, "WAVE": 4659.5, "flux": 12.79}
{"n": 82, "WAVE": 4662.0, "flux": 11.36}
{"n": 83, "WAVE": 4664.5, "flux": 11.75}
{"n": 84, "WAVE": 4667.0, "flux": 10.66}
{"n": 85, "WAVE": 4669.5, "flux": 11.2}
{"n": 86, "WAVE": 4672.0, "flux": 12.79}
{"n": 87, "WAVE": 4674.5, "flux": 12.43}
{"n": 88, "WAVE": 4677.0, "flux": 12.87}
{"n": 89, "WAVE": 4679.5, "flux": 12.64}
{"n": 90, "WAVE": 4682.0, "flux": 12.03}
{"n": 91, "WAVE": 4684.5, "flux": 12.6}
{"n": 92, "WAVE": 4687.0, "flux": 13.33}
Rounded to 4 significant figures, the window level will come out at 11.36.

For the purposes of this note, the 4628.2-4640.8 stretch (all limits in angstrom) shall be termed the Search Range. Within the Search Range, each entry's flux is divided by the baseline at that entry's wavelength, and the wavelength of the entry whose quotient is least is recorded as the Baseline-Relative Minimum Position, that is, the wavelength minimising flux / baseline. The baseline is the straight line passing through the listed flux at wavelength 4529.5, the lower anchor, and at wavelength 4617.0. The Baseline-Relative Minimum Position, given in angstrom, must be 4634.5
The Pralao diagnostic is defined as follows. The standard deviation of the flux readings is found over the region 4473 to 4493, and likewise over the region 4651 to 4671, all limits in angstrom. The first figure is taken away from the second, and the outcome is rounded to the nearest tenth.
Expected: -0.2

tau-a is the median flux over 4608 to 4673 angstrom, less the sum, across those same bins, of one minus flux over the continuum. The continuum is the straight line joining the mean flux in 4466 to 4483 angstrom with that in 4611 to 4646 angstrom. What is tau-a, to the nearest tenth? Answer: 11.7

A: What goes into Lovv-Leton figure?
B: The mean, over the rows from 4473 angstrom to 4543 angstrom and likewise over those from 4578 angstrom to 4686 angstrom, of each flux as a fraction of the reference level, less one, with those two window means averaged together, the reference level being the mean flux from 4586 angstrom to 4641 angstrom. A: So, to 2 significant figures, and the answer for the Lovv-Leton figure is -0.030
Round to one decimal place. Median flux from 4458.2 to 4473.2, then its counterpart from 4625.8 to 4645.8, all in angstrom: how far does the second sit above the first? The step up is 1.7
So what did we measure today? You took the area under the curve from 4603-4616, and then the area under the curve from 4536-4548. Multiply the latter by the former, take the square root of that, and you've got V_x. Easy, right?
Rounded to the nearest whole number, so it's 153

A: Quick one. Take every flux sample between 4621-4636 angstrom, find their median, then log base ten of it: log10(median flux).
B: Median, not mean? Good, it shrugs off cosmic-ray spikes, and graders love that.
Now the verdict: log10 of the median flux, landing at 1.12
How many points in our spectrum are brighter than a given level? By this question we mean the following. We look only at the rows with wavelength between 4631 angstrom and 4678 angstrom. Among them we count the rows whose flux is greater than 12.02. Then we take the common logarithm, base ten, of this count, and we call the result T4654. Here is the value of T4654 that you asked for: 1.04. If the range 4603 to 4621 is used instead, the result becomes 0.70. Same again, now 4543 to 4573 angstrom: 0.85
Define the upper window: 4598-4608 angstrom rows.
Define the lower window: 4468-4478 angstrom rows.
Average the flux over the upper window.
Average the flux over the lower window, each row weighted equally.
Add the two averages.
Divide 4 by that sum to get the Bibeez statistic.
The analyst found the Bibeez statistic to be 0.169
